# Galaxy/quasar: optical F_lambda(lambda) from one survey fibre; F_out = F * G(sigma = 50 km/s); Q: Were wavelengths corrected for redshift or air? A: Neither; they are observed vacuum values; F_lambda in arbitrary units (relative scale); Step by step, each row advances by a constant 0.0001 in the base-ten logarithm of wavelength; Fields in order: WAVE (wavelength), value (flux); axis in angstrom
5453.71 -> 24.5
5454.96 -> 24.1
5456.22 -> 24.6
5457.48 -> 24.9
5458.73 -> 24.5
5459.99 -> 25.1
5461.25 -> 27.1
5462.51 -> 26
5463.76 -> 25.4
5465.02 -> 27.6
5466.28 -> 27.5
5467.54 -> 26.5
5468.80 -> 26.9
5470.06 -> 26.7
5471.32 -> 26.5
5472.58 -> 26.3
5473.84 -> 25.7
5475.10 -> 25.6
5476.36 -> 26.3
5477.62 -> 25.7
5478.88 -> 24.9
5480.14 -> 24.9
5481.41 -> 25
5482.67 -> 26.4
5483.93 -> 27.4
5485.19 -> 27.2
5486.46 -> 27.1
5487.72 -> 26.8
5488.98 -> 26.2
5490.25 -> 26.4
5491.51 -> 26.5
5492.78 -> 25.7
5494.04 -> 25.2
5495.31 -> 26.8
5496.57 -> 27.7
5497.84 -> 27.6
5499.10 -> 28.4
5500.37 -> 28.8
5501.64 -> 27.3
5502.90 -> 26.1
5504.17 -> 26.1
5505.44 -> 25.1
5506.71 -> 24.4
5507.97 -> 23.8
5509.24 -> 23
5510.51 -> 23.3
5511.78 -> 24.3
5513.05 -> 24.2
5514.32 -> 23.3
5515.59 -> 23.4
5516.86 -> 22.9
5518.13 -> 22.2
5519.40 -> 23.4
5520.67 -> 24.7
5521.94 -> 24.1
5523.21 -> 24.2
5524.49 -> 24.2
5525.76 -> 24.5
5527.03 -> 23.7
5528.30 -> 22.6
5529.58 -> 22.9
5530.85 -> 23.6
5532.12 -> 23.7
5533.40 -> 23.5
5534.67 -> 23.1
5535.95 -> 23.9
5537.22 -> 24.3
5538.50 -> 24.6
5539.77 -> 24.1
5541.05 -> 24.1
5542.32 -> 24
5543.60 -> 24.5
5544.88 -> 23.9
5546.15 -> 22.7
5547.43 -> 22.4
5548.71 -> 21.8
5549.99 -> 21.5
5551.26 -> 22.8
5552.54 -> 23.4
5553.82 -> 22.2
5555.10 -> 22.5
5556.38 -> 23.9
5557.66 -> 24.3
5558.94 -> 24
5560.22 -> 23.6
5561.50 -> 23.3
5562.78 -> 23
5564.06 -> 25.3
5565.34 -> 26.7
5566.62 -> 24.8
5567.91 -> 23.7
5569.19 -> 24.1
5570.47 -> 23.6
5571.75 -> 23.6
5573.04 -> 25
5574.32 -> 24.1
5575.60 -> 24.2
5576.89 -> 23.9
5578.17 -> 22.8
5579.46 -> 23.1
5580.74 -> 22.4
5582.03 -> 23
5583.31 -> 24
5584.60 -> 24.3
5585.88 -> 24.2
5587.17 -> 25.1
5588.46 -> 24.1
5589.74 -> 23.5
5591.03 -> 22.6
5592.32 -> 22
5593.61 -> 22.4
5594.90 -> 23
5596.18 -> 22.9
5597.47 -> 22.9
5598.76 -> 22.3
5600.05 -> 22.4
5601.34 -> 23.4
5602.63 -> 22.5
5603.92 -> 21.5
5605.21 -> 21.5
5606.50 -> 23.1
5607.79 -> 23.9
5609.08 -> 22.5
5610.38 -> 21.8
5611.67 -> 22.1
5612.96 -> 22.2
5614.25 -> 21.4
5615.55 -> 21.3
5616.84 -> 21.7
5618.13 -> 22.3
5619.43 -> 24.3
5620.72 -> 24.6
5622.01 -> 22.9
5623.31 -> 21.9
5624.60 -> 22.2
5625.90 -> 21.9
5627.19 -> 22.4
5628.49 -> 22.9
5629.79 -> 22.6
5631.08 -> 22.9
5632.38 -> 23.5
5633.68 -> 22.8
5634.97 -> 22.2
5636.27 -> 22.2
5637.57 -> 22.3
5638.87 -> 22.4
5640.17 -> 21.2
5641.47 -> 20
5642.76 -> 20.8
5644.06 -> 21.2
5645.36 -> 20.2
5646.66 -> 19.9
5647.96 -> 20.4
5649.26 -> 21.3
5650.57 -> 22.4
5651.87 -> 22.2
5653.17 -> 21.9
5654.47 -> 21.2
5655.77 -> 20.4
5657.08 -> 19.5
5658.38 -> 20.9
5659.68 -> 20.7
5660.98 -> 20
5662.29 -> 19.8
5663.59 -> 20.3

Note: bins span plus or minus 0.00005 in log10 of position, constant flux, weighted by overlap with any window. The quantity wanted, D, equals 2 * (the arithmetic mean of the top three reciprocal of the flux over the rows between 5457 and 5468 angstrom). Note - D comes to 0.081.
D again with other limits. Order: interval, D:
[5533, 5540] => 0.085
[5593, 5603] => 0.089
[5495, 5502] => 0.073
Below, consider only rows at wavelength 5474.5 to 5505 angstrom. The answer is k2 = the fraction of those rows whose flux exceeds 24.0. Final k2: 1.0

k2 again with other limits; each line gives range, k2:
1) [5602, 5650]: 0.1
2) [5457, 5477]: 1.0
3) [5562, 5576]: 0.6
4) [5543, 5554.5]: 0.1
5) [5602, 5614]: 0.0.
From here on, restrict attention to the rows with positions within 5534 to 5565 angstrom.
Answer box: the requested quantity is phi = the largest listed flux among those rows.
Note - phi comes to 25.3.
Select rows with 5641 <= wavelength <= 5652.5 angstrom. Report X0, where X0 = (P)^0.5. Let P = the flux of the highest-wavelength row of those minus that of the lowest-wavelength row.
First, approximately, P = 2.2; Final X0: 1.5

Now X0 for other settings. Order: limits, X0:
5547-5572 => 1.1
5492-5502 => 1.3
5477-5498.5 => 1.4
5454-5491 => 1.5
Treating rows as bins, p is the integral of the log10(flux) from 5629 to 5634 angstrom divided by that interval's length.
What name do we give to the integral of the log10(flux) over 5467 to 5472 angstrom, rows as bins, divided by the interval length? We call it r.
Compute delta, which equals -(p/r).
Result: -0.95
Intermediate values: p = 1.36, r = 1.43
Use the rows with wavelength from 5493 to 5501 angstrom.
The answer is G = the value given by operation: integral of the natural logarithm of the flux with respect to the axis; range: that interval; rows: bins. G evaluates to 26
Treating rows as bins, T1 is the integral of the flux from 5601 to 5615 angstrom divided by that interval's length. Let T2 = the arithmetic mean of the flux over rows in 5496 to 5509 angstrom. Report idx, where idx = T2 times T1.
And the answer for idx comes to 592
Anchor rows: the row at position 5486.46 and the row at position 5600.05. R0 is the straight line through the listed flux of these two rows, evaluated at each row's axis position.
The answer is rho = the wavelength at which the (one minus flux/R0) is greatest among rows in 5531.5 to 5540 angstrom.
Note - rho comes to 5534.67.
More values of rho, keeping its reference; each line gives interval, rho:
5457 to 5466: 5458.73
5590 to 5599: 5592.32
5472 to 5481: 5478.88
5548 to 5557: 5549.99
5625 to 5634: 5625.90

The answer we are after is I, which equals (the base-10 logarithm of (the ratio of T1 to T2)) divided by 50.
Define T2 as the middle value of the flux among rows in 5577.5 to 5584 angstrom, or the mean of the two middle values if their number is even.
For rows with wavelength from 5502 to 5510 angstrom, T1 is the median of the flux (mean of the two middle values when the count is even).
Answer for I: 0.0006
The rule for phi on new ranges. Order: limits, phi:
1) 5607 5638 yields 24.6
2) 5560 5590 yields 26.7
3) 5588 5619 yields 24.1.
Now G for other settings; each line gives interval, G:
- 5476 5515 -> 127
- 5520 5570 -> 158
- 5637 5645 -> 24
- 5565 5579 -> 45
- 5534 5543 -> 29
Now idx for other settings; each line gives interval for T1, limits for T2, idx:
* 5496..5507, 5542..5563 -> 623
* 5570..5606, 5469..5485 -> 603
